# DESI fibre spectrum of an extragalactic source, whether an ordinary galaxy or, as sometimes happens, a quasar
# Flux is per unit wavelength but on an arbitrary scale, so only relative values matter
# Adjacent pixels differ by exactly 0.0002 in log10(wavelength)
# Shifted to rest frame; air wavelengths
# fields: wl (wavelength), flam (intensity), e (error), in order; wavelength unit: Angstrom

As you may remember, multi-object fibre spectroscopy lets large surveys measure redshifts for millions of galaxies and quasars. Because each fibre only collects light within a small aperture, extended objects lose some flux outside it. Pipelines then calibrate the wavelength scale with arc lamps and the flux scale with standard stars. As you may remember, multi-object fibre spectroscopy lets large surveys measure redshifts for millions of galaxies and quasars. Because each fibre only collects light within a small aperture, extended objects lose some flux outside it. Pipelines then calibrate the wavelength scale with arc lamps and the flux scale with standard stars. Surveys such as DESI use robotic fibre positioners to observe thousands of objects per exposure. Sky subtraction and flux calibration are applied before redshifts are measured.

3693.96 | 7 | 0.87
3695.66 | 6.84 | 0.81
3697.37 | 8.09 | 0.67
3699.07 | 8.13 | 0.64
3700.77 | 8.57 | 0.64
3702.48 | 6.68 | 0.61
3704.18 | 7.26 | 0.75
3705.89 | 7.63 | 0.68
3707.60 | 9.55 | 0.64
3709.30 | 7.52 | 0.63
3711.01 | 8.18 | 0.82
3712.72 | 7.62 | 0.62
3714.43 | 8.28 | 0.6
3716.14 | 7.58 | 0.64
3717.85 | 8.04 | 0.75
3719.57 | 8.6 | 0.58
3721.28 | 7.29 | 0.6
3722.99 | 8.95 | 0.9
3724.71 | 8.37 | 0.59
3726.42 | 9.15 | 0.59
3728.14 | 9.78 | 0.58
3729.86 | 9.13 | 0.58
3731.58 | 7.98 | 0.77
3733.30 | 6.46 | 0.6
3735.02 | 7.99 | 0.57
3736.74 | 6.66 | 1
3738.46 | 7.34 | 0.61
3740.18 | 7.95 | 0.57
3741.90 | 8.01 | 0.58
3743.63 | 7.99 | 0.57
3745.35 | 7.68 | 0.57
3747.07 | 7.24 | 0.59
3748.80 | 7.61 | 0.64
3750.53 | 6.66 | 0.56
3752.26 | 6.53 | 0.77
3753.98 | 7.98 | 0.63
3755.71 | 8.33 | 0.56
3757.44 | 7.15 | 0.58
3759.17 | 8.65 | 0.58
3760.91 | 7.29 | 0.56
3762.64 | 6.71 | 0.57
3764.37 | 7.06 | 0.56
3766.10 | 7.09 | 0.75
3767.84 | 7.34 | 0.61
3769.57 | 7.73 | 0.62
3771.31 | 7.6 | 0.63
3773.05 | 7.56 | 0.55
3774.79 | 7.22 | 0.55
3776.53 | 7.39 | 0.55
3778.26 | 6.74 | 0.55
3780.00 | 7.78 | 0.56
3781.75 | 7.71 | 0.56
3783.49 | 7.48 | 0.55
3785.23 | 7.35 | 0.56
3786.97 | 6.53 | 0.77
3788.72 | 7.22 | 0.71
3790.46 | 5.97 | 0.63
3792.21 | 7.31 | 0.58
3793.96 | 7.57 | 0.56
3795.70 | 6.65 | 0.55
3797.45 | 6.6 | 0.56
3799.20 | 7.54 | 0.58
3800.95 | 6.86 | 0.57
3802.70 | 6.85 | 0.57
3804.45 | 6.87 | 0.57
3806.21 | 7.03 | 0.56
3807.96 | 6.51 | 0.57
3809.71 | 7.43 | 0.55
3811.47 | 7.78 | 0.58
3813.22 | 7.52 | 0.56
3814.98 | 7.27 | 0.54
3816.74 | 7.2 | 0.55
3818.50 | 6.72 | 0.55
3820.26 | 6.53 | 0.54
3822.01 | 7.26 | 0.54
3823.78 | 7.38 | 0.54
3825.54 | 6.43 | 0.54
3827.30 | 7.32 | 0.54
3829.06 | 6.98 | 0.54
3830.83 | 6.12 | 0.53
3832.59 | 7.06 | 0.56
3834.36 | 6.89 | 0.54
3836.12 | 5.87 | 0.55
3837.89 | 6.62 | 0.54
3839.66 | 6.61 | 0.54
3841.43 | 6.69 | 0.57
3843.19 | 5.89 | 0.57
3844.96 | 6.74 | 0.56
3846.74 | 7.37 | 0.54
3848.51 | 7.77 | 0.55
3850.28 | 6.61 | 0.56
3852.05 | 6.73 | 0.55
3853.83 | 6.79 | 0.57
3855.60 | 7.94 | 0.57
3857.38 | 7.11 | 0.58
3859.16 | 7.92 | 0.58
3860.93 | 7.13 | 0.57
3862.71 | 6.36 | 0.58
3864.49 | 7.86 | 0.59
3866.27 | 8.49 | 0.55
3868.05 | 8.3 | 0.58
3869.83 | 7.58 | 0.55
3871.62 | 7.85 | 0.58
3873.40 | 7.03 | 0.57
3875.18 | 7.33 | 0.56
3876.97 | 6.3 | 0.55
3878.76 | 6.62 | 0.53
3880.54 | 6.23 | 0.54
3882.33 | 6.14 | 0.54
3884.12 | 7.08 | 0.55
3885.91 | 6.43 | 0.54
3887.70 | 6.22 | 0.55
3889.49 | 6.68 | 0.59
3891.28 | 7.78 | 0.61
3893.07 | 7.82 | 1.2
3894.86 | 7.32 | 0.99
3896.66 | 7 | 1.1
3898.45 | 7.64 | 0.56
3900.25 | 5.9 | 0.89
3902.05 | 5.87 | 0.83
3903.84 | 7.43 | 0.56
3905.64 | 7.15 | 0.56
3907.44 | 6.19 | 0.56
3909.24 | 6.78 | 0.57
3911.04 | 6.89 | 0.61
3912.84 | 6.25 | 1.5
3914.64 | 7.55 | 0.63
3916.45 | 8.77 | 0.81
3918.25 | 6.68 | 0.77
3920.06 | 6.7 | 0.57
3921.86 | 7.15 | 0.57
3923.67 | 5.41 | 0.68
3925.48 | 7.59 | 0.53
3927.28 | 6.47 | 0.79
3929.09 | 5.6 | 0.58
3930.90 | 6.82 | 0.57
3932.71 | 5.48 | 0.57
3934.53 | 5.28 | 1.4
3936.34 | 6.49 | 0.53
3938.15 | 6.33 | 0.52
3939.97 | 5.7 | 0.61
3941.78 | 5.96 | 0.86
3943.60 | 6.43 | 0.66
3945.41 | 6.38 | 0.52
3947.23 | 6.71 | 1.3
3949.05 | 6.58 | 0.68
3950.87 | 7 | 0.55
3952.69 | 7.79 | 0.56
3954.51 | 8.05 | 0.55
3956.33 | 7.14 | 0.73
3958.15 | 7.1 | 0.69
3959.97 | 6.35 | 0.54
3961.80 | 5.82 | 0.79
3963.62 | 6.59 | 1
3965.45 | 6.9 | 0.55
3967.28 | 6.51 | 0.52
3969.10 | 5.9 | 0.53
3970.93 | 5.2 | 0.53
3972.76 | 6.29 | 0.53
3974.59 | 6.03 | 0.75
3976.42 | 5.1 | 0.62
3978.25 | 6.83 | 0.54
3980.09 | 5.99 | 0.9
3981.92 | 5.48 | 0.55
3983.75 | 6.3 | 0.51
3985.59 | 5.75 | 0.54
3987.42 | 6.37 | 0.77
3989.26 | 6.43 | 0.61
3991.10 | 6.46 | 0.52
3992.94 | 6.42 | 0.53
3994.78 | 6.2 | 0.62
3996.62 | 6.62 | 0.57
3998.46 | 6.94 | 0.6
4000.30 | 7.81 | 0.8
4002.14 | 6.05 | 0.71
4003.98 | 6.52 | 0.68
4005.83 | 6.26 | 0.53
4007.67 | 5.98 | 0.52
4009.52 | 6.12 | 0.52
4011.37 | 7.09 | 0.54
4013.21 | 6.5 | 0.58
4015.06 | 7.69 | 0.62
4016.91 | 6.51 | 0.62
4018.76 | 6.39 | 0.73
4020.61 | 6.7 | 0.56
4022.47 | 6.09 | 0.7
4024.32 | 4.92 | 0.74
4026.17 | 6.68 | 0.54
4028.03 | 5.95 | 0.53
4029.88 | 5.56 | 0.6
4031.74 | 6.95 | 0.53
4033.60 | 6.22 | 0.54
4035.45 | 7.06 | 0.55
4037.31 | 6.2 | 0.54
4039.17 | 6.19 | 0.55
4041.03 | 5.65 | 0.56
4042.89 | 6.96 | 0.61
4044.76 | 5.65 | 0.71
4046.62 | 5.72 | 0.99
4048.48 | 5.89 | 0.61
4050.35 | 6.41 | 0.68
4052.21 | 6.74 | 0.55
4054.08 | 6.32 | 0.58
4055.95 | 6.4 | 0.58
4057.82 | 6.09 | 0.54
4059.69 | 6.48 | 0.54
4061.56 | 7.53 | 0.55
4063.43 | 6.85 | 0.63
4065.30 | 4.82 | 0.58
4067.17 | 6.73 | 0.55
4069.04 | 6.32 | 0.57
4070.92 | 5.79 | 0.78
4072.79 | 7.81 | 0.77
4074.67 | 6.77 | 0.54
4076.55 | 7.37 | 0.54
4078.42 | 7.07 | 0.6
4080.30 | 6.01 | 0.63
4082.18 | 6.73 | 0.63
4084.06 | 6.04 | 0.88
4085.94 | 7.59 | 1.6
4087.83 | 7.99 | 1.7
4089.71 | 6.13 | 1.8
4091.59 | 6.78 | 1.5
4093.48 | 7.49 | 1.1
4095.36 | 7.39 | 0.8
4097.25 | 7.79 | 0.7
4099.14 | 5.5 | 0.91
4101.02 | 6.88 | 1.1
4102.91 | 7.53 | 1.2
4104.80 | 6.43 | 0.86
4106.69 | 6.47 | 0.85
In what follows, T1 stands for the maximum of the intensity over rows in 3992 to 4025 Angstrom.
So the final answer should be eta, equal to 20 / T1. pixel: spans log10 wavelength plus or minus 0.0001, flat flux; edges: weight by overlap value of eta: 2.56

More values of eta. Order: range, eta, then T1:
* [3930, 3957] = 2.48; 8.05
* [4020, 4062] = 2.66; 7.53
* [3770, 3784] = 2.57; 7.78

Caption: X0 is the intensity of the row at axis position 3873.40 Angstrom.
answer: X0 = 7.03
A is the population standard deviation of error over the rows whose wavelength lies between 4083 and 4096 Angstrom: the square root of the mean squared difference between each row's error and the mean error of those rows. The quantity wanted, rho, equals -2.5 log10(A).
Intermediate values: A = 0.38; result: 1.1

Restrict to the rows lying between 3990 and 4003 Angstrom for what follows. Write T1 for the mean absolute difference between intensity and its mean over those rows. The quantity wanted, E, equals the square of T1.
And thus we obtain 0.18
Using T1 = 0.42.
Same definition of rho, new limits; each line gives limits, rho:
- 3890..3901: 1.6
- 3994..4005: 2.8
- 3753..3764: 4.1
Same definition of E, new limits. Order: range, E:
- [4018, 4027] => 0.27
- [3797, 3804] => 0.08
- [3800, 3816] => 0.11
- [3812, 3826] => 0.13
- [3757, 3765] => 0.26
